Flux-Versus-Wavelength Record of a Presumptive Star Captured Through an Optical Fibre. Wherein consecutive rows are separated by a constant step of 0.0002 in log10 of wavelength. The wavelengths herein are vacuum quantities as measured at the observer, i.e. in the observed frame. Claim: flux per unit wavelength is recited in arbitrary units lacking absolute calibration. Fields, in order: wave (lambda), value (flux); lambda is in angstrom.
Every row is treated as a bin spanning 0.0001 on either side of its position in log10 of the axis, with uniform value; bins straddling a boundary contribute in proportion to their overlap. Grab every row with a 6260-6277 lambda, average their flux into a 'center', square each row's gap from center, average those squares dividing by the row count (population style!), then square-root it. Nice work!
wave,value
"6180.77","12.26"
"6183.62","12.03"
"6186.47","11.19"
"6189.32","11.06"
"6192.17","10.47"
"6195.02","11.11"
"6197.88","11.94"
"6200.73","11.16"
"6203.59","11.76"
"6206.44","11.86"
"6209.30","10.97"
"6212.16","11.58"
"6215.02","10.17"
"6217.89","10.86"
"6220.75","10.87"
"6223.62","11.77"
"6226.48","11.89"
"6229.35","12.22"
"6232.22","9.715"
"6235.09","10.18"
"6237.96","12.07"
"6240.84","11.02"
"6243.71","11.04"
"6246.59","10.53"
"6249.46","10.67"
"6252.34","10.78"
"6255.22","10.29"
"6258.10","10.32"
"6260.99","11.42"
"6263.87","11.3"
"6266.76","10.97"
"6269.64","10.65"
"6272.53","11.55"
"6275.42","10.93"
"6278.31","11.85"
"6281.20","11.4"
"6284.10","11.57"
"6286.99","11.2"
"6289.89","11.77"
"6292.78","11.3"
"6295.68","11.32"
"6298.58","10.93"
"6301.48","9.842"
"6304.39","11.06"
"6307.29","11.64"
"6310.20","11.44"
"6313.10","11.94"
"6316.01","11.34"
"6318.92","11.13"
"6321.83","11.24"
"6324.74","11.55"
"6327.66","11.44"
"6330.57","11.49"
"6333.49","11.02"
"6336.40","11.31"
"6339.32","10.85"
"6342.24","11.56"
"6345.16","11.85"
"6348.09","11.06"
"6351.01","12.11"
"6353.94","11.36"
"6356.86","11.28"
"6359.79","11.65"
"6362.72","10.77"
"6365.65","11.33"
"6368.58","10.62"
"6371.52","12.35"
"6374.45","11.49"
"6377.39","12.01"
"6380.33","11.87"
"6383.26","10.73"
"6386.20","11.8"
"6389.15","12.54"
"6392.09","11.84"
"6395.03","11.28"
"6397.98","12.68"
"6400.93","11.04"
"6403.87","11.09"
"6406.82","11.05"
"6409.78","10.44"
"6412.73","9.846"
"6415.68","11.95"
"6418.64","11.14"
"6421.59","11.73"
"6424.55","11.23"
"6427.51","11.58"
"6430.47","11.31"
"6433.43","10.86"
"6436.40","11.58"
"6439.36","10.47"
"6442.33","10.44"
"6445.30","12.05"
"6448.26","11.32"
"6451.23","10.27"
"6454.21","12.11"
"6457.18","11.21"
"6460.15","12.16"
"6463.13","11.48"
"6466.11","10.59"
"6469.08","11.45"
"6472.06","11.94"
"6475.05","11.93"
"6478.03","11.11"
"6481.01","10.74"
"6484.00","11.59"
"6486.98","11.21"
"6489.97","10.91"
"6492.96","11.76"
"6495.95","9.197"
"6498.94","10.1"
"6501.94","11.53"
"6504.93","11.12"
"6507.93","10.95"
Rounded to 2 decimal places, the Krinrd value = 0.31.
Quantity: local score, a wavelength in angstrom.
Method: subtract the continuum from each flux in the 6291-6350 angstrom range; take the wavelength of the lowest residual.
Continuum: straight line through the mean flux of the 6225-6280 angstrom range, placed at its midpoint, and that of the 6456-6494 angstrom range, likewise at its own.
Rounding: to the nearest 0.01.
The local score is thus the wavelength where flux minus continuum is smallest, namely 6301.48 angstrom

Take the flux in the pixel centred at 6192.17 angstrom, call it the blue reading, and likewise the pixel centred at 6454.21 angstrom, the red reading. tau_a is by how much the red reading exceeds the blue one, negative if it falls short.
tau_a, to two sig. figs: 1.6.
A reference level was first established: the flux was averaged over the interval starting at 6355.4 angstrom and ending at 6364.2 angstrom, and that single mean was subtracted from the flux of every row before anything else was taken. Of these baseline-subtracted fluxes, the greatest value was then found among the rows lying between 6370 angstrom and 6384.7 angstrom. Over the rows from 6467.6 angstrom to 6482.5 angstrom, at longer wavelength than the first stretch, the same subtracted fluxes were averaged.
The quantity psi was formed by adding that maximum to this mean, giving 1.3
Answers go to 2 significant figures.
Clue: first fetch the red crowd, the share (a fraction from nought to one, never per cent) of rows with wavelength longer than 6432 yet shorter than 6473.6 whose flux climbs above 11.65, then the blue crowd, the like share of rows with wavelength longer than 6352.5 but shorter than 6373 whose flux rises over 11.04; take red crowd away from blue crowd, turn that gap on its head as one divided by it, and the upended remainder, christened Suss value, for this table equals 2.3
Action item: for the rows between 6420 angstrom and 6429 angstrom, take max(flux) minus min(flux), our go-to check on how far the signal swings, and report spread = 0.5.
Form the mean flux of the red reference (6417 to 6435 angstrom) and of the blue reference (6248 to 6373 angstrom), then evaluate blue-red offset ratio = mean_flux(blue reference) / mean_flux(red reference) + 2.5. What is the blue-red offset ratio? 3.49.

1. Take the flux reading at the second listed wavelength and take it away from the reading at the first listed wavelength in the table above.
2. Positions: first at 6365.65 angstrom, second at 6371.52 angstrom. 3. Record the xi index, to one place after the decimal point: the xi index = -1.0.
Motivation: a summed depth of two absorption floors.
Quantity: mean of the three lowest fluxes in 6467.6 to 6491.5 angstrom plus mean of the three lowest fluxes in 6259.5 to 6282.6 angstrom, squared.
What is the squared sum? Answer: 474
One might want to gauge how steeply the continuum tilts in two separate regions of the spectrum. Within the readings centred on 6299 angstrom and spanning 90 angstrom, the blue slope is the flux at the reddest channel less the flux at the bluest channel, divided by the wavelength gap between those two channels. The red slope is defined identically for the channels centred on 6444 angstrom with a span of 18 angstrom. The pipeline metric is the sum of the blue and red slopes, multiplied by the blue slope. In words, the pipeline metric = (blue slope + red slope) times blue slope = -0.0011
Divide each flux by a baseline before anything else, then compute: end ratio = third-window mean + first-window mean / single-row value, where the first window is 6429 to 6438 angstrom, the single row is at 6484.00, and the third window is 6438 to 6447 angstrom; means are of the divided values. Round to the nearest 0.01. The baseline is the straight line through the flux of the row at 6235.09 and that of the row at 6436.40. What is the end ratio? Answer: 1.95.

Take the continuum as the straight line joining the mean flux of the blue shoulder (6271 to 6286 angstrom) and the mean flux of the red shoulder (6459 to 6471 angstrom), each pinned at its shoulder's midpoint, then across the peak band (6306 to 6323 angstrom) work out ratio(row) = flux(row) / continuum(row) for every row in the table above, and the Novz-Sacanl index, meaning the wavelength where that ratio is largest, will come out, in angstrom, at 6313.10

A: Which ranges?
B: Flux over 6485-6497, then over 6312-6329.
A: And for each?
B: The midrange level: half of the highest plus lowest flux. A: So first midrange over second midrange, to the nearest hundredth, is 0.91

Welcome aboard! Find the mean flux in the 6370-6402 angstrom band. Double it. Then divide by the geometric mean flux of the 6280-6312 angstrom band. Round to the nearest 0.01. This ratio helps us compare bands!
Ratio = 2.10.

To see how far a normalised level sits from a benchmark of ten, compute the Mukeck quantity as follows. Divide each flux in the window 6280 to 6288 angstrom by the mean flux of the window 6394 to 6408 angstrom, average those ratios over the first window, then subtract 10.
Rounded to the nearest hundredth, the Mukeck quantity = -9.00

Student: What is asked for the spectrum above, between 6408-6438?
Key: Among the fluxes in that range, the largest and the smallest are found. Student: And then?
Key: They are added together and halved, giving 10.9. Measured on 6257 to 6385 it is 11.1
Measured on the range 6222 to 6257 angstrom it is 11.0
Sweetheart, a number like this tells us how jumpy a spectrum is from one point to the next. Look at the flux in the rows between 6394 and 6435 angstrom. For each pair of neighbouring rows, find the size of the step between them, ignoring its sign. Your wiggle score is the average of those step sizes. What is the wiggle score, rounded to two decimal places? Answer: 0.72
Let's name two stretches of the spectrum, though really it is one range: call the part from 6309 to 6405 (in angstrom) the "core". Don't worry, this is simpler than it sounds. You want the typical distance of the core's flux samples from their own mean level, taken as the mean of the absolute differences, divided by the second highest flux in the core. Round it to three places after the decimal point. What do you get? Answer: 0.031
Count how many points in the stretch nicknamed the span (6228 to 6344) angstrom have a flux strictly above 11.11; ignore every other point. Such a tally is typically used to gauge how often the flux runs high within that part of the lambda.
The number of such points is 23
